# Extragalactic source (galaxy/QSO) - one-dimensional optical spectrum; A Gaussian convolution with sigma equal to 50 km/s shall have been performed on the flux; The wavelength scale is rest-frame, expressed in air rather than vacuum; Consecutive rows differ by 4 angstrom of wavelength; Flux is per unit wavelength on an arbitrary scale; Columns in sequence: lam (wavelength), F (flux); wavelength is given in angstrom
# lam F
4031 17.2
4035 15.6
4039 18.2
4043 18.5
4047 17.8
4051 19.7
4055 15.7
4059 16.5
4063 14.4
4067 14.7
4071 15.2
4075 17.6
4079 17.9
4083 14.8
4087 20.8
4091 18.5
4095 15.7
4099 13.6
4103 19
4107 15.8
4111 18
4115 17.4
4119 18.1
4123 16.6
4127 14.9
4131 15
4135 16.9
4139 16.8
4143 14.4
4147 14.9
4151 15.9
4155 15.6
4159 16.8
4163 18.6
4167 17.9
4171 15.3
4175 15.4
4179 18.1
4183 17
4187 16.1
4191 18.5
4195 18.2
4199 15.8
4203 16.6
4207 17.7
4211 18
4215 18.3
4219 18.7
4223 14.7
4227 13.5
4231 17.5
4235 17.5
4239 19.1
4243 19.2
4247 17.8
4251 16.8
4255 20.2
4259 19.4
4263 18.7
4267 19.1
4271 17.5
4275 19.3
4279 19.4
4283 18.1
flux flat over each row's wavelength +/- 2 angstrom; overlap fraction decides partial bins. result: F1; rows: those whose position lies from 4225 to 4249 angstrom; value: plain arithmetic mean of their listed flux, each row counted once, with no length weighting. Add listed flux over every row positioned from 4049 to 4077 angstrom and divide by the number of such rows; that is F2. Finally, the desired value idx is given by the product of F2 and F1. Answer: 283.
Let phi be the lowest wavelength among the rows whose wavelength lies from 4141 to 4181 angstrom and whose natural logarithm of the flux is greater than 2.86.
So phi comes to 4163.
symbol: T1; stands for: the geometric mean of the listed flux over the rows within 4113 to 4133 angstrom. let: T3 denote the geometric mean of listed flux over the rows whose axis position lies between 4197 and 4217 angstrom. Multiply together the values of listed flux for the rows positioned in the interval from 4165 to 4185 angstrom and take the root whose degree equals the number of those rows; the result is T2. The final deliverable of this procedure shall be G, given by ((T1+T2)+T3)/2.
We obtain 25.2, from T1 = 16.4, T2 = 16.7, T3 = 17.3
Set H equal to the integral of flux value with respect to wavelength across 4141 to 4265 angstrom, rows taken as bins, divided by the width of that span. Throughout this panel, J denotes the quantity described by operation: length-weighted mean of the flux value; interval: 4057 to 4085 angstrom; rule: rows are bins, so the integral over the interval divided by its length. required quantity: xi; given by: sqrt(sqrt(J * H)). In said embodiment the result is 4.06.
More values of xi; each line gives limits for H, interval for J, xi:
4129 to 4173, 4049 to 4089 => 4.06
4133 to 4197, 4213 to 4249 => 4.12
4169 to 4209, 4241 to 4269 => 4.22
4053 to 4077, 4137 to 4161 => 3.96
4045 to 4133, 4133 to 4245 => 4.10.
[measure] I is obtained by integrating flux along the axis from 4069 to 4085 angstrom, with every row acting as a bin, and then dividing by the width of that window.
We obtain 16.4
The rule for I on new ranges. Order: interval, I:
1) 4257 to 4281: 18.9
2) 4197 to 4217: 17.3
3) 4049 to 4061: 17.3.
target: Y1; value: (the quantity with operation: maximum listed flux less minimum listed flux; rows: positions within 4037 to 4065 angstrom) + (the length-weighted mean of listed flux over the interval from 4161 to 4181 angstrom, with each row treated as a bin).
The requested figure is 22.4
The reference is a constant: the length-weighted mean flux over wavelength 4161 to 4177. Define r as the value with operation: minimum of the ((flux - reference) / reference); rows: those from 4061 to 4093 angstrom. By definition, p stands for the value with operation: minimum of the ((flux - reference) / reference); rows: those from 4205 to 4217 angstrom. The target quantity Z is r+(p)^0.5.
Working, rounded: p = 0.054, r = -0.143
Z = 0.09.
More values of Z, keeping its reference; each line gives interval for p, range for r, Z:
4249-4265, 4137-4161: -0.14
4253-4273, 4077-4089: 0.09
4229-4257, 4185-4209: -0.06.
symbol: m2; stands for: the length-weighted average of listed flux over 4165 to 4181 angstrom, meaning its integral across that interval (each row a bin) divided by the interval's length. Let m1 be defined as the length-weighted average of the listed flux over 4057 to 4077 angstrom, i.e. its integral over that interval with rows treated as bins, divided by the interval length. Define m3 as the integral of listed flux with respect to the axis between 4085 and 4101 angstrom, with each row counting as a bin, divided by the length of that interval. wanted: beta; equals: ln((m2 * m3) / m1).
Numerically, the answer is 2.90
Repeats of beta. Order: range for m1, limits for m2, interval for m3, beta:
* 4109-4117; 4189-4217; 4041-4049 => 2.89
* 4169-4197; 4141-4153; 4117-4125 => 2.74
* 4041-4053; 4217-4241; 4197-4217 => 2.75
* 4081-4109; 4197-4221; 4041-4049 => 2.94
